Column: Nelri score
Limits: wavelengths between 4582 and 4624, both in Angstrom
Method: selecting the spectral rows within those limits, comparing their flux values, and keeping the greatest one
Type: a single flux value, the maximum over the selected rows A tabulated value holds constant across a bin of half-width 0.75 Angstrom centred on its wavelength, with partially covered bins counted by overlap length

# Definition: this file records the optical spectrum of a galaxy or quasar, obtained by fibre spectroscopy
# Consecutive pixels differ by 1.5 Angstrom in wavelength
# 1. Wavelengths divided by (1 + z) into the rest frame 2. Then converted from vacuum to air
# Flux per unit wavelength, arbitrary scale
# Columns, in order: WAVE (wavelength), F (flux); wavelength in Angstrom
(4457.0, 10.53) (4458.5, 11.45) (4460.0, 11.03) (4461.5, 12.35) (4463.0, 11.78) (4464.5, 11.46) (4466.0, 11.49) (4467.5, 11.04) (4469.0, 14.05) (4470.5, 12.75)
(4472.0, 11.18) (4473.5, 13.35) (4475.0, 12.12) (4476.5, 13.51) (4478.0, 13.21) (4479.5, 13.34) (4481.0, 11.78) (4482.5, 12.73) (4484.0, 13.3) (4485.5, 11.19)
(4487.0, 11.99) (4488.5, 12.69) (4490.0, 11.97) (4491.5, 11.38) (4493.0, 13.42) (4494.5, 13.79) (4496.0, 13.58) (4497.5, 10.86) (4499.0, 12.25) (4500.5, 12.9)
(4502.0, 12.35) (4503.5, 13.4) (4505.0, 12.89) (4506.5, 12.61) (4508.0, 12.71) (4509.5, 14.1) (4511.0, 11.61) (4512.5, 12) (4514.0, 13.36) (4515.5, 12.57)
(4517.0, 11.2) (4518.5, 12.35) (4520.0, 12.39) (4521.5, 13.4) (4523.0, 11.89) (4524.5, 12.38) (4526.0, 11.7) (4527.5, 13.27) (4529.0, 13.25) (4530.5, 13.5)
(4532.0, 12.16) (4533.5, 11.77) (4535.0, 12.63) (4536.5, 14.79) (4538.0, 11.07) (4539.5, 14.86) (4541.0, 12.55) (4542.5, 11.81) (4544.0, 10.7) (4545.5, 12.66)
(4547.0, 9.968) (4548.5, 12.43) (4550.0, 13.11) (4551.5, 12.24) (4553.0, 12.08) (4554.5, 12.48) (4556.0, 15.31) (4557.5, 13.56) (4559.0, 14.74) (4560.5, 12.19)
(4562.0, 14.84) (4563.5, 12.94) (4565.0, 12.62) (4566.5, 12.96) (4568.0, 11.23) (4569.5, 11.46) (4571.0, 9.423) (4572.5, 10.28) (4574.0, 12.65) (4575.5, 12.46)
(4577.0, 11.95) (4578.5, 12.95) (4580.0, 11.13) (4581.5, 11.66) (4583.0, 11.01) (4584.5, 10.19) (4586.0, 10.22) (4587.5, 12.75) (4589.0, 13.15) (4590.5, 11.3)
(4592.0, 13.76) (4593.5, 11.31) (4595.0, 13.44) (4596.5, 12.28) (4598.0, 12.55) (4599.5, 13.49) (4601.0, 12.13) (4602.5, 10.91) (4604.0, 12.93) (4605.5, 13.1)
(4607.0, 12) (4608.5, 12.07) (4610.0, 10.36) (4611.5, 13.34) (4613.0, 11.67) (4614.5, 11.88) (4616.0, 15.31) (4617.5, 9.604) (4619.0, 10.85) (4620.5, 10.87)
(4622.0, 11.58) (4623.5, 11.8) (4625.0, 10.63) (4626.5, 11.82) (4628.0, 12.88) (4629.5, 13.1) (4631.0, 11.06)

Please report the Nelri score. 15.31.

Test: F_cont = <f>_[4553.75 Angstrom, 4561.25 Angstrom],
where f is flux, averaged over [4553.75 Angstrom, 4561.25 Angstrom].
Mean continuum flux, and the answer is 13.7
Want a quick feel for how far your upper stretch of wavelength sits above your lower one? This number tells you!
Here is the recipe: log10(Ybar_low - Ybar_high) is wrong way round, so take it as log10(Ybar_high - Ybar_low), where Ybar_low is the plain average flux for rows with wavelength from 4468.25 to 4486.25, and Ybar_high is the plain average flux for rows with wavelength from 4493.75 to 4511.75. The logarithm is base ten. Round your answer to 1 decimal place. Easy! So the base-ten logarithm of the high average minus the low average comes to -1.3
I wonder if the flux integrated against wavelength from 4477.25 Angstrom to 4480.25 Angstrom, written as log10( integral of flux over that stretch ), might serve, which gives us 1.60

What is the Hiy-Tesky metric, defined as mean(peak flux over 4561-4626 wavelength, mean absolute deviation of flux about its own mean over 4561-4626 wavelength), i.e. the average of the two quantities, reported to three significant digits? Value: 8.17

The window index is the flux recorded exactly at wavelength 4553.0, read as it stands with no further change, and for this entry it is 12.08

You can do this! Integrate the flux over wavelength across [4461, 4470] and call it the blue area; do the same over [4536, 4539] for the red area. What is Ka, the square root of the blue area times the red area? 65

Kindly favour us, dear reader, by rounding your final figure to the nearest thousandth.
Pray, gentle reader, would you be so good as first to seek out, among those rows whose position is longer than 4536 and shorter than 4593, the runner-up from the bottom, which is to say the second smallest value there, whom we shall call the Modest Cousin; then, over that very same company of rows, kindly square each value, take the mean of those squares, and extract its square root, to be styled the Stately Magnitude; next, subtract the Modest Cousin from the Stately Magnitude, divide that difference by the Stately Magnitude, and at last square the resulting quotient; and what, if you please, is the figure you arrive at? 0.038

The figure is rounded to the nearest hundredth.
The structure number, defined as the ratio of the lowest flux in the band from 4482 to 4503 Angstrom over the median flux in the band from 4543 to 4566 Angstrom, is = 0.86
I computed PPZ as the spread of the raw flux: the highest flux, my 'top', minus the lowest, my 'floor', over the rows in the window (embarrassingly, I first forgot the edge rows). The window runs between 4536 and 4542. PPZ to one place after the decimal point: 3.8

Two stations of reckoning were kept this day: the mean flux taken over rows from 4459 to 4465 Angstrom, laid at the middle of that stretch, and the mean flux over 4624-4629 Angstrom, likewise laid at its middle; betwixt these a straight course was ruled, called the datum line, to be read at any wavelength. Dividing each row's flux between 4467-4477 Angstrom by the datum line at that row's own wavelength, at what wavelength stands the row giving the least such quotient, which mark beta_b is 4467.5 Angstrom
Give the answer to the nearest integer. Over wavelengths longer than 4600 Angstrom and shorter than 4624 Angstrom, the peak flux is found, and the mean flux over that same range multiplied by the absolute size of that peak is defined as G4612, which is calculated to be 182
